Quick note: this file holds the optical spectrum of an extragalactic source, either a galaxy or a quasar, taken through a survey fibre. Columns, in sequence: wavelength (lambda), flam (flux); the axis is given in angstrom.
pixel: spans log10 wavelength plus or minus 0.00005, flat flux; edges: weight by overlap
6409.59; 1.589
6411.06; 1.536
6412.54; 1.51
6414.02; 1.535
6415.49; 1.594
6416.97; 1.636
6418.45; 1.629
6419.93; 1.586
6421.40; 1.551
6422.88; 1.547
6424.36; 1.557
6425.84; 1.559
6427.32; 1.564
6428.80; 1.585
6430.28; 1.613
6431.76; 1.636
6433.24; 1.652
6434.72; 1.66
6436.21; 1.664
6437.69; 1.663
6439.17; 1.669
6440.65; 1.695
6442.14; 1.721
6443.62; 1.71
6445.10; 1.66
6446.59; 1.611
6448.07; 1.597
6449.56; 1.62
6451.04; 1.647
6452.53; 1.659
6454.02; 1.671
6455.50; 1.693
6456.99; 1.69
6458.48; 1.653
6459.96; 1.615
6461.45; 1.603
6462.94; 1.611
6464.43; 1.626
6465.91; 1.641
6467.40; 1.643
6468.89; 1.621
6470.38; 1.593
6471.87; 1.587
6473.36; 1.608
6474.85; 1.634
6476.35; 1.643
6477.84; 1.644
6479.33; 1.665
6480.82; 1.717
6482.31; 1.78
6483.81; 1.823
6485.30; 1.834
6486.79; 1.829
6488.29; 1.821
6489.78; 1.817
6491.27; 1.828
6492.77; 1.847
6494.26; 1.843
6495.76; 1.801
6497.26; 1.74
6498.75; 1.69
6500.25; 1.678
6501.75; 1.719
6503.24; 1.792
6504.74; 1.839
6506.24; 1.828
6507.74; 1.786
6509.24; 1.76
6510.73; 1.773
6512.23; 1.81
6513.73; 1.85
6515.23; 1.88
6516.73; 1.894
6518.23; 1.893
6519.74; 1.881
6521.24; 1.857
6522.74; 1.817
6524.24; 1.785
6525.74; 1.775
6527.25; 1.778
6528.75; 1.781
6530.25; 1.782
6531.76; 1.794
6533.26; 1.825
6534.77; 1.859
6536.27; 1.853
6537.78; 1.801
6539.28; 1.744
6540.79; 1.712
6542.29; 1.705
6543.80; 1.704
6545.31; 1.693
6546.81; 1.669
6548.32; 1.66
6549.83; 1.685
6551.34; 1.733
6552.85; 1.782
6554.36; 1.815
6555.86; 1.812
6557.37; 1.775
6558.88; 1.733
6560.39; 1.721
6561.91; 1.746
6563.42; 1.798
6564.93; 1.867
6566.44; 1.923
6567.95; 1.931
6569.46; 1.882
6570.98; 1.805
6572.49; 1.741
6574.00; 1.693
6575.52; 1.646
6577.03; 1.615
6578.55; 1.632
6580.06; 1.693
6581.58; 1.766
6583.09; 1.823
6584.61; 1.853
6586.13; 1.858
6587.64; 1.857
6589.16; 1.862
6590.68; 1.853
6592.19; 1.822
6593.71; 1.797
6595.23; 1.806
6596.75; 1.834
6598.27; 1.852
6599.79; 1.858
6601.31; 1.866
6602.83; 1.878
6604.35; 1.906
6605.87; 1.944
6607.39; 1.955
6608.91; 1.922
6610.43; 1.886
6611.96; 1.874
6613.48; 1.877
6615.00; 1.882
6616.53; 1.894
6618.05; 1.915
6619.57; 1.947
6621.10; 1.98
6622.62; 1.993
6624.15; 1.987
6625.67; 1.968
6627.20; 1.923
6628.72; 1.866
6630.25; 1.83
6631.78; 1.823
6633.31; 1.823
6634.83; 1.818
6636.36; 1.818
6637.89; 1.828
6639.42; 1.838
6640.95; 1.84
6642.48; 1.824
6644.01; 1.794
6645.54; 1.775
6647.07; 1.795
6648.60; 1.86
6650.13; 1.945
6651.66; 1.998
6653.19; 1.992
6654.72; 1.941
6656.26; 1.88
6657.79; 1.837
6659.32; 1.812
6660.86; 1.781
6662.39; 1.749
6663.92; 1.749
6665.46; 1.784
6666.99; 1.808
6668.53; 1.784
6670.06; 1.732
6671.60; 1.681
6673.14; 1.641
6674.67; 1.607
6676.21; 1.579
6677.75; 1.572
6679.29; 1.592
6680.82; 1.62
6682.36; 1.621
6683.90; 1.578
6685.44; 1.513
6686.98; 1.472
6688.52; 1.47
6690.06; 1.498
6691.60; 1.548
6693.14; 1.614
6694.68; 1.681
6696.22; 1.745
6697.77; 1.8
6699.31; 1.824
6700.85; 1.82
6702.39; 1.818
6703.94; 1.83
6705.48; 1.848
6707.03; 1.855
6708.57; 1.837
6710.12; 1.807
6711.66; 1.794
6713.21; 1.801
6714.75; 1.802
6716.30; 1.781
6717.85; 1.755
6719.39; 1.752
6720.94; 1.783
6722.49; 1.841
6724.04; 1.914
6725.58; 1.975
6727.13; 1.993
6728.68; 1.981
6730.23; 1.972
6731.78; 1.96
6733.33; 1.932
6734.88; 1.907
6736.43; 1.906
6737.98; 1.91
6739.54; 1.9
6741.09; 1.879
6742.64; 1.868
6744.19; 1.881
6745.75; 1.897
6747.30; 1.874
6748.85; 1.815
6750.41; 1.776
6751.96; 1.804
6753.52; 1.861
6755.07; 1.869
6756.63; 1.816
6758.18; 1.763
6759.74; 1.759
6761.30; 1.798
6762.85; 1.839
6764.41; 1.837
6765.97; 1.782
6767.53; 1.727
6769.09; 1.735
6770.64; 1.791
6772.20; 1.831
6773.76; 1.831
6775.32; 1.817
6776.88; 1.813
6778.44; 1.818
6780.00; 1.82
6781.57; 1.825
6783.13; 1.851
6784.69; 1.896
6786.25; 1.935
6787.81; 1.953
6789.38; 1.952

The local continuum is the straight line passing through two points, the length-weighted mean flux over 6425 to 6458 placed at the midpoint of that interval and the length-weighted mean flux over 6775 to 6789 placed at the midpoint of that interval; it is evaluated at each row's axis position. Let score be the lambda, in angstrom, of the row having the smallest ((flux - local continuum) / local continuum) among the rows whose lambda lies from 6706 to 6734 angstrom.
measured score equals 6719.39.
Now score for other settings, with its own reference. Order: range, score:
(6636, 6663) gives 6662.39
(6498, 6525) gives 6500.25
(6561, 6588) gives 6577.03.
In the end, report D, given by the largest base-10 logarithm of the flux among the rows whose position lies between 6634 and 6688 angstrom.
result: 0.301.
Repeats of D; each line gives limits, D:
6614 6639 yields 0.300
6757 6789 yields 0.291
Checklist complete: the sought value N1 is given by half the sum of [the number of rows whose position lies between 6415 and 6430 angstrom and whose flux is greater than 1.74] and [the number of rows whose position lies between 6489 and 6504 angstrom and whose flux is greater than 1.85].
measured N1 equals 0.0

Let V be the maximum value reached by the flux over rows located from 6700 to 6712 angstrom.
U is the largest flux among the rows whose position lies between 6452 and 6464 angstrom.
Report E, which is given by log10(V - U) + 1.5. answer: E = 0.71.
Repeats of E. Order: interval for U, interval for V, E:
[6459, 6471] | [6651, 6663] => 1.05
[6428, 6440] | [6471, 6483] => 0.55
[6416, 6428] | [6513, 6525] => 0.91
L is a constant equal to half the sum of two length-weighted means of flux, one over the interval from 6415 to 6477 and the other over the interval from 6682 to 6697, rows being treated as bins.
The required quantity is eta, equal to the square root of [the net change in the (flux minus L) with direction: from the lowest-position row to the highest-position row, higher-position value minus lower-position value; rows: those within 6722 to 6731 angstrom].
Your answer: 0.36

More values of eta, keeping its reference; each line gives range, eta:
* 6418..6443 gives 0.30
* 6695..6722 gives 0.19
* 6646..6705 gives 0.19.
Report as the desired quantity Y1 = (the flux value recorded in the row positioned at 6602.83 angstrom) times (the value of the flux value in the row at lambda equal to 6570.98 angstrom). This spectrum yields 3.39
